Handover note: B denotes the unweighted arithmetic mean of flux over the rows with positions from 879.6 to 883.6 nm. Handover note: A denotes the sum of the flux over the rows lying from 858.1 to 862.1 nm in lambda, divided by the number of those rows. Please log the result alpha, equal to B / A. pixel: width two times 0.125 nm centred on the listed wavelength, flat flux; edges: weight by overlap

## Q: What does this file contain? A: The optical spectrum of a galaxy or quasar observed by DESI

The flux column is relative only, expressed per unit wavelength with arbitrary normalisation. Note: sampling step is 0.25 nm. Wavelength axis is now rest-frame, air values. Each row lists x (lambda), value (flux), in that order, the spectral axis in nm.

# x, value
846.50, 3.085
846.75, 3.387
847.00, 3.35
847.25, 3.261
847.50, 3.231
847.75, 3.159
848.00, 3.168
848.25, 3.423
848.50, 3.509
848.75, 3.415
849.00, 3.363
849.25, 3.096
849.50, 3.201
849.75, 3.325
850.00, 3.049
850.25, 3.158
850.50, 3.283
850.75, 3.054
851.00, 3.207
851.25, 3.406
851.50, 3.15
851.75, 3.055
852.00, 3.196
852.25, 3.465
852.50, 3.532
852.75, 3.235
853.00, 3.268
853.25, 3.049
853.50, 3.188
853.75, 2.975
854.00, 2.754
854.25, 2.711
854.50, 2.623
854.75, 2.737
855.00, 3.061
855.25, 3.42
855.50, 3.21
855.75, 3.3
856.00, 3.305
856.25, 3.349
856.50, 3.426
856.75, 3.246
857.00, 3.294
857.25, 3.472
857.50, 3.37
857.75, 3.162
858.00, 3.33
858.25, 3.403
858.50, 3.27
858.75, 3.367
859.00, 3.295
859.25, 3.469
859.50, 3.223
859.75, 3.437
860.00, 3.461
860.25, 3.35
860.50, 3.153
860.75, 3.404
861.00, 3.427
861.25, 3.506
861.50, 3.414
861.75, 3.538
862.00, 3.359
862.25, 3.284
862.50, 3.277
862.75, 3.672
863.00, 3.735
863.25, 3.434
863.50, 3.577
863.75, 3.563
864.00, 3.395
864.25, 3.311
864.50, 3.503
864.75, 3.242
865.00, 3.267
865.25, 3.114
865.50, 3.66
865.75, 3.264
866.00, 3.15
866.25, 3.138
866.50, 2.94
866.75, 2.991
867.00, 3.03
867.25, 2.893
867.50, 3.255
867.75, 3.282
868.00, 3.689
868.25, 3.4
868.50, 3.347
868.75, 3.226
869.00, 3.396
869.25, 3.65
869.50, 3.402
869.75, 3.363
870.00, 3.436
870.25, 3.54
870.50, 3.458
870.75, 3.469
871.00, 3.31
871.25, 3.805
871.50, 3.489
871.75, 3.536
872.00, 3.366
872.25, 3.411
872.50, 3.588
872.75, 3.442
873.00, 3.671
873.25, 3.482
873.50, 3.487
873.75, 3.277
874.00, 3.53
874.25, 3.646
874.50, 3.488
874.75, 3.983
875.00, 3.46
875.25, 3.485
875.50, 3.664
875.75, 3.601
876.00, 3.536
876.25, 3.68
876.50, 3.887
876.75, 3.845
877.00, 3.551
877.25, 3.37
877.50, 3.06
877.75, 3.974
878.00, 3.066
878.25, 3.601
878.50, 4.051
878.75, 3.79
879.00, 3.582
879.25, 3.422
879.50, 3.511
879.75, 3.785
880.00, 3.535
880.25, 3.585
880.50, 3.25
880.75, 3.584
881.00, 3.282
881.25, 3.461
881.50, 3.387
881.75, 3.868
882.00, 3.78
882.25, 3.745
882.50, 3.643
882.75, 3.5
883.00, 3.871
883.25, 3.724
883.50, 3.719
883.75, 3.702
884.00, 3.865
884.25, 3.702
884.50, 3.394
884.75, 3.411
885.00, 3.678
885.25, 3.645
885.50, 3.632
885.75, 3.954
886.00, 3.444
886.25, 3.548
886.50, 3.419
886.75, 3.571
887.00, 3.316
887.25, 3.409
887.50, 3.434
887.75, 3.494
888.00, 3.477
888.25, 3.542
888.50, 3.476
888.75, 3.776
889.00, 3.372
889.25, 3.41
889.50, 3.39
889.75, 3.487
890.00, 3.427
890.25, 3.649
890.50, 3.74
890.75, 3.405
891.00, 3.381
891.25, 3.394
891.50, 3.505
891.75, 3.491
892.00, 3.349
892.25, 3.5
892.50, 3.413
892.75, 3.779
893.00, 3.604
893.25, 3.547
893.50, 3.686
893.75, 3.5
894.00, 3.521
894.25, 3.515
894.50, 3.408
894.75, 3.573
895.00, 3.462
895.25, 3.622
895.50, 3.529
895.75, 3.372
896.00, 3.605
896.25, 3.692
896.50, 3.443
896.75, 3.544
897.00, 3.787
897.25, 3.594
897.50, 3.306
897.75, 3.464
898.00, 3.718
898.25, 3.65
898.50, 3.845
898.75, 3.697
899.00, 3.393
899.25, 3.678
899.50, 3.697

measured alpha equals 1.07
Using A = 3.38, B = 3.61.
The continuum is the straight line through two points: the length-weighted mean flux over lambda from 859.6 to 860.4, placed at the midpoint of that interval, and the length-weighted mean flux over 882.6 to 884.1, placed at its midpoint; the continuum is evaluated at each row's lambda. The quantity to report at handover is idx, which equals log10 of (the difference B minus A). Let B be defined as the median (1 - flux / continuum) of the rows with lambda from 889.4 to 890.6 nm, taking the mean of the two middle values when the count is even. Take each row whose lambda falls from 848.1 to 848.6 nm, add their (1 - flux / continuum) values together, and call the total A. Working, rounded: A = -0.14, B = 0.086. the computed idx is -0.65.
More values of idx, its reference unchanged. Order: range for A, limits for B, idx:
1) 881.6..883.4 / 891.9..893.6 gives -0.93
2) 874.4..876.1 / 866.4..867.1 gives -0.91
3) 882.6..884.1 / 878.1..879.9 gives -1.70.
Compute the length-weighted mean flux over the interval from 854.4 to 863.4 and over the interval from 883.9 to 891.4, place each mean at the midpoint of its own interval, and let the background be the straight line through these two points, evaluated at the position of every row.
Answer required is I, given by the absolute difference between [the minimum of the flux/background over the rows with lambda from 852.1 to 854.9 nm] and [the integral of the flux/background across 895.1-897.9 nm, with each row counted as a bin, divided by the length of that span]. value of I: 0.19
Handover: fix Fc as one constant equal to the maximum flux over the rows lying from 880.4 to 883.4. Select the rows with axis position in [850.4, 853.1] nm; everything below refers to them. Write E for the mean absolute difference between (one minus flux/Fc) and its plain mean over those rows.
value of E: 0.031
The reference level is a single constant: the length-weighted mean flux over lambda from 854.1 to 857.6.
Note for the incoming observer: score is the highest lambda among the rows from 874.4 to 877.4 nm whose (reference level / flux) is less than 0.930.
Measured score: 877.00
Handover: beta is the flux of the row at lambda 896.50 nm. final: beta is 3.443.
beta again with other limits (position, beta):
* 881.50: 3.387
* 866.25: 3.138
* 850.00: 3.049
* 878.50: 4.051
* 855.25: 3.42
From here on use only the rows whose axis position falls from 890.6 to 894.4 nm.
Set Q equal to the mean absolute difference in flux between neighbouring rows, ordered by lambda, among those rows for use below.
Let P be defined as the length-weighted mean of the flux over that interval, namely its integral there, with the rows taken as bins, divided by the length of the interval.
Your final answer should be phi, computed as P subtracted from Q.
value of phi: -3.4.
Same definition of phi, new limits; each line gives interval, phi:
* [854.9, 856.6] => -3.2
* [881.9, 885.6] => -3.5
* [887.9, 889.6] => -3.3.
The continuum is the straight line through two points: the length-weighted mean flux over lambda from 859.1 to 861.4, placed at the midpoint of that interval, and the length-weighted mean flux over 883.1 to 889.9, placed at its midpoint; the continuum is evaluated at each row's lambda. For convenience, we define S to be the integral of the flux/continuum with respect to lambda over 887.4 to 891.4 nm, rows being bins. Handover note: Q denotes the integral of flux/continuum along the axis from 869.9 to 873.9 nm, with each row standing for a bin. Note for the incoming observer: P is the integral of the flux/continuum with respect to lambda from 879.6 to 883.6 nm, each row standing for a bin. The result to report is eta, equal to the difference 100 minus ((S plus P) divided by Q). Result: 98.0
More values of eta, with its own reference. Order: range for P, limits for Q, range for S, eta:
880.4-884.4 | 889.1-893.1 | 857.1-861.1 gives 97.9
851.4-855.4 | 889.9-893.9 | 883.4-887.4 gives 98.0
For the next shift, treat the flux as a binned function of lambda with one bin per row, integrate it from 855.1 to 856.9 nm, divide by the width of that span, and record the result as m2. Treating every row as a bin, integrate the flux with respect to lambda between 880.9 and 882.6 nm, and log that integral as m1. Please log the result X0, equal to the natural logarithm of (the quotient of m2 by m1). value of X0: -0.612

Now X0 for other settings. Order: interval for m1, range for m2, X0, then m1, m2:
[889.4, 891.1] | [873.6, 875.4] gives -0.516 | 5.95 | 3.55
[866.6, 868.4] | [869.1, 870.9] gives -0.512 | 5.79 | 3.47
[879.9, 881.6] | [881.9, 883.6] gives -0.455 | 5.85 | 3.71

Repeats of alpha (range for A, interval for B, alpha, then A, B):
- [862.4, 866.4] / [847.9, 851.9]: 0.96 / 3.39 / 3.24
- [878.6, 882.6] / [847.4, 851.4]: 0.91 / 3.58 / 3.25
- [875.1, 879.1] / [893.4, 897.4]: 0.98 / 3.61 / 3.55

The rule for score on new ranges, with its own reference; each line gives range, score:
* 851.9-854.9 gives 852.50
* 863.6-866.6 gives 865.50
